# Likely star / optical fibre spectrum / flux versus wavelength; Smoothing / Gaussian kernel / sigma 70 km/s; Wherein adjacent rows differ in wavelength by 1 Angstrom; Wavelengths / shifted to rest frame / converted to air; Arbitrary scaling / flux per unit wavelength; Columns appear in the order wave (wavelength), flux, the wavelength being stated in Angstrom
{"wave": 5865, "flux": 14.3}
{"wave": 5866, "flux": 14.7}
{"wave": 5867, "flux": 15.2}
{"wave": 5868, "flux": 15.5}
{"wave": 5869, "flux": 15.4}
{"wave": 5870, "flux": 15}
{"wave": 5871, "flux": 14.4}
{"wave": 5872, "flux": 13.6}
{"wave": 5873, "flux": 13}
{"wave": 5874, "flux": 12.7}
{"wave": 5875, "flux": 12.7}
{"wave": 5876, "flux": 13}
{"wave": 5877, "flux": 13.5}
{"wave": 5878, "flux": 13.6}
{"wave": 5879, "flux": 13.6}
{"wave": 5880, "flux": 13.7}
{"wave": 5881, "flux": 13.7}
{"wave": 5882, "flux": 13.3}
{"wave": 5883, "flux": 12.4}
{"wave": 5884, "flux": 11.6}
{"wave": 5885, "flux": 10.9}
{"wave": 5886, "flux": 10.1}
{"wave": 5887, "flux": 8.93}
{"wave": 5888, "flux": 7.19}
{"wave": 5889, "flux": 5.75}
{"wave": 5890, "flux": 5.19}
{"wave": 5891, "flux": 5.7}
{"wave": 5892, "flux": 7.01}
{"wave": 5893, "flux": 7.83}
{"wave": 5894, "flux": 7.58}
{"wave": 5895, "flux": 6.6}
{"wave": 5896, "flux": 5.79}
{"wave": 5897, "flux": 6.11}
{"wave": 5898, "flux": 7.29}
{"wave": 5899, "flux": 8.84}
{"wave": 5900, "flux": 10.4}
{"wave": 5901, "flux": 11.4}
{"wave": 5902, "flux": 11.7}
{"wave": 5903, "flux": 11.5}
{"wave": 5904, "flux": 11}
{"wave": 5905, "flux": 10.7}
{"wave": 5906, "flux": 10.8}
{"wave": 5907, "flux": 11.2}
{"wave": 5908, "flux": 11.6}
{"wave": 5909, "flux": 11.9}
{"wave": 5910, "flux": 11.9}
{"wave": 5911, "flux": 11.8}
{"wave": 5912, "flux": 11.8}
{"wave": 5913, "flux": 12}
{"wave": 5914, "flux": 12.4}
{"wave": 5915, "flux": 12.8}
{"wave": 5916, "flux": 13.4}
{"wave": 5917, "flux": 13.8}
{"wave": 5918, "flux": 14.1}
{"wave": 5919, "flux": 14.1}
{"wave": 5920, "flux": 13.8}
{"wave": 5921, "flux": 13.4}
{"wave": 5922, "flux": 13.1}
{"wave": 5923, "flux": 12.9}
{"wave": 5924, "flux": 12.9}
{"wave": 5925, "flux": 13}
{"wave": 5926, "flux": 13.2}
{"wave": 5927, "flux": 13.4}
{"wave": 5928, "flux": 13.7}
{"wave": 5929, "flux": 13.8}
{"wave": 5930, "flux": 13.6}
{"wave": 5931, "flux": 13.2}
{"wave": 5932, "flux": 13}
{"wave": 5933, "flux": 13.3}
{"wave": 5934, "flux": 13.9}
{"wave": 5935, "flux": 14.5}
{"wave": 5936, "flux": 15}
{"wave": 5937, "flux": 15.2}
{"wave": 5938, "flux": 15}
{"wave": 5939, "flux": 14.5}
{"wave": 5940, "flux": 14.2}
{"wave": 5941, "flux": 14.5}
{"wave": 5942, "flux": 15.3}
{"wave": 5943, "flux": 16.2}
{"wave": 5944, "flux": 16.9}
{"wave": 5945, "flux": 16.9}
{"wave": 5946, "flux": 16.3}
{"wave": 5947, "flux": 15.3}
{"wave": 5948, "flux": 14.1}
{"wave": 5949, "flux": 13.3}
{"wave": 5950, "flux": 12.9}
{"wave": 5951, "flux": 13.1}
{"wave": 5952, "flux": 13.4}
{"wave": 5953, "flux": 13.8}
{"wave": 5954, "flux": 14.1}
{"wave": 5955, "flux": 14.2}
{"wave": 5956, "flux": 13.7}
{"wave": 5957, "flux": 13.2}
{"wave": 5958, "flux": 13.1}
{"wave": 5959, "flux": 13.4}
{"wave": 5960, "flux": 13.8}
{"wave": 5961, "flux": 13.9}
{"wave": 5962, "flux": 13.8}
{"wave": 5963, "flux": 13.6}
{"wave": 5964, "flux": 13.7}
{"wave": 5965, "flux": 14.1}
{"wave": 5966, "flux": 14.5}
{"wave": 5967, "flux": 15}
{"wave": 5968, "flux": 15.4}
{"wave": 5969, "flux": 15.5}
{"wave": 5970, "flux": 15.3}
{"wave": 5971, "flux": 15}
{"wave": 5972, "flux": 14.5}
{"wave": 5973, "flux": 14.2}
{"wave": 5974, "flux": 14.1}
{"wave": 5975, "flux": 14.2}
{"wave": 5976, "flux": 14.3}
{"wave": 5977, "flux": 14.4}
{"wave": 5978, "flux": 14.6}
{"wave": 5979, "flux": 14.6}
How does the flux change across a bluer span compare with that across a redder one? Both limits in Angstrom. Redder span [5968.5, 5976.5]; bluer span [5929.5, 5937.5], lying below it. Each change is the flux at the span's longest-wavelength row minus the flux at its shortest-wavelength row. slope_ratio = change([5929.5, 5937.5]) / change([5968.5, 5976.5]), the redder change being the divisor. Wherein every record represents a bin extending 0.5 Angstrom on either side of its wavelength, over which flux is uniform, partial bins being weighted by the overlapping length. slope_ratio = -1.3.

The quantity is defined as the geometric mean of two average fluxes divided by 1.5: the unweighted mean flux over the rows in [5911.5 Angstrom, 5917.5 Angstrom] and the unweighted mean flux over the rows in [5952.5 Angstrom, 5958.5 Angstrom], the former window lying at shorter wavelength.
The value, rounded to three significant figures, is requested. 8.79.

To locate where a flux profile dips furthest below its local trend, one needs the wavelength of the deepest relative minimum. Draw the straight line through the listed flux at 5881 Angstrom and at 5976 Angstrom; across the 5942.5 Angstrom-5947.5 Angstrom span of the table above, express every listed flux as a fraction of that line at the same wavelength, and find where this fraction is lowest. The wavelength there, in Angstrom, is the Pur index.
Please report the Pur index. 5947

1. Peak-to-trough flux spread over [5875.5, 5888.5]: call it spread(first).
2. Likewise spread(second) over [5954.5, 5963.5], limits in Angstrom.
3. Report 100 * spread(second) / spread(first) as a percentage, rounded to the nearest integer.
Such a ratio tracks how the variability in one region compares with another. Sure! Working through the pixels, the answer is 17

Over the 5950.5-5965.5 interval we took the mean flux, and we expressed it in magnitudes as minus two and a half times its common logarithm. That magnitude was -2.84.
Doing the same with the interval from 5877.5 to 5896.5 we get -2.44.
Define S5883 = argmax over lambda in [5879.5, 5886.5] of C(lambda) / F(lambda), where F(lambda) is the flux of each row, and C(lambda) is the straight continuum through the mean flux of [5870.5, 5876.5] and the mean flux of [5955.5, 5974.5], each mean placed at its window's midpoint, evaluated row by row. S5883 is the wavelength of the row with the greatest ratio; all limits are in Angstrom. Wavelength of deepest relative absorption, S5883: 5886 Angstrom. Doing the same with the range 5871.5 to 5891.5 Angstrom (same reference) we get 5890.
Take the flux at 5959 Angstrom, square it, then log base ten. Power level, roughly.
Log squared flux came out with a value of 2.25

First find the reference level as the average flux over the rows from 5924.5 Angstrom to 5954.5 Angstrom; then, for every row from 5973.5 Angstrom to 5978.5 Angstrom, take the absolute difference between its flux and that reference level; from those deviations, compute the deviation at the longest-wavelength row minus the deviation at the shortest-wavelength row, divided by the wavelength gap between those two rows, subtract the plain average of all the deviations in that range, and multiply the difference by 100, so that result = -11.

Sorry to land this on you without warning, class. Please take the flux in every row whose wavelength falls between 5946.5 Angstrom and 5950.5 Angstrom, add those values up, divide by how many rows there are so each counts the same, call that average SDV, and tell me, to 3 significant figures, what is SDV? 13.9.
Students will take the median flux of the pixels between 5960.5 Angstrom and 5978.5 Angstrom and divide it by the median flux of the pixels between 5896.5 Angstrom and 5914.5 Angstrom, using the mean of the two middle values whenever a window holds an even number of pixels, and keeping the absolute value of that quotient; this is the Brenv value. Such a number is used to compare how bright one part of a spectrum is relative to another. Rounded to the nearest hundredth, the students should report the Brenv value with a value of 1.25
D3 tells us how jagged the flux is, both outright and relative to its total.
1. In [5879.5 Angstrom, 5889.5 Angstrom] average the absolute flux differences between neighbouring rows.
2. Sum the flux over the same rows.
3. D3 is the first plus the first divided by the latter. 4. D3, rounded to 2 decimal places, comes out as 0.89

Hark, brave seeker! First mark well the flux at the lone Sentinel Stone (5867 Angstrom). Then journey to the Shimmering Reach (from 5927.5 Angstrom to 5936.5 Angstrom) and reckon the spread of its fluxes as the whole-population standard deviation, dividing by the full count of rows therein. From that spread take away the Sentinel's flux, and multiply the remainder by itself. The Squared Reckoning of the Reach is 213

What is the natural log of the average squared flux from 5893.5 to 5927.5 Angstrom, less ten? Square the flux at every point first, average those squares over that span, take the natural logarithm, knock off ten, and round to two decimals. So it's -5.09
